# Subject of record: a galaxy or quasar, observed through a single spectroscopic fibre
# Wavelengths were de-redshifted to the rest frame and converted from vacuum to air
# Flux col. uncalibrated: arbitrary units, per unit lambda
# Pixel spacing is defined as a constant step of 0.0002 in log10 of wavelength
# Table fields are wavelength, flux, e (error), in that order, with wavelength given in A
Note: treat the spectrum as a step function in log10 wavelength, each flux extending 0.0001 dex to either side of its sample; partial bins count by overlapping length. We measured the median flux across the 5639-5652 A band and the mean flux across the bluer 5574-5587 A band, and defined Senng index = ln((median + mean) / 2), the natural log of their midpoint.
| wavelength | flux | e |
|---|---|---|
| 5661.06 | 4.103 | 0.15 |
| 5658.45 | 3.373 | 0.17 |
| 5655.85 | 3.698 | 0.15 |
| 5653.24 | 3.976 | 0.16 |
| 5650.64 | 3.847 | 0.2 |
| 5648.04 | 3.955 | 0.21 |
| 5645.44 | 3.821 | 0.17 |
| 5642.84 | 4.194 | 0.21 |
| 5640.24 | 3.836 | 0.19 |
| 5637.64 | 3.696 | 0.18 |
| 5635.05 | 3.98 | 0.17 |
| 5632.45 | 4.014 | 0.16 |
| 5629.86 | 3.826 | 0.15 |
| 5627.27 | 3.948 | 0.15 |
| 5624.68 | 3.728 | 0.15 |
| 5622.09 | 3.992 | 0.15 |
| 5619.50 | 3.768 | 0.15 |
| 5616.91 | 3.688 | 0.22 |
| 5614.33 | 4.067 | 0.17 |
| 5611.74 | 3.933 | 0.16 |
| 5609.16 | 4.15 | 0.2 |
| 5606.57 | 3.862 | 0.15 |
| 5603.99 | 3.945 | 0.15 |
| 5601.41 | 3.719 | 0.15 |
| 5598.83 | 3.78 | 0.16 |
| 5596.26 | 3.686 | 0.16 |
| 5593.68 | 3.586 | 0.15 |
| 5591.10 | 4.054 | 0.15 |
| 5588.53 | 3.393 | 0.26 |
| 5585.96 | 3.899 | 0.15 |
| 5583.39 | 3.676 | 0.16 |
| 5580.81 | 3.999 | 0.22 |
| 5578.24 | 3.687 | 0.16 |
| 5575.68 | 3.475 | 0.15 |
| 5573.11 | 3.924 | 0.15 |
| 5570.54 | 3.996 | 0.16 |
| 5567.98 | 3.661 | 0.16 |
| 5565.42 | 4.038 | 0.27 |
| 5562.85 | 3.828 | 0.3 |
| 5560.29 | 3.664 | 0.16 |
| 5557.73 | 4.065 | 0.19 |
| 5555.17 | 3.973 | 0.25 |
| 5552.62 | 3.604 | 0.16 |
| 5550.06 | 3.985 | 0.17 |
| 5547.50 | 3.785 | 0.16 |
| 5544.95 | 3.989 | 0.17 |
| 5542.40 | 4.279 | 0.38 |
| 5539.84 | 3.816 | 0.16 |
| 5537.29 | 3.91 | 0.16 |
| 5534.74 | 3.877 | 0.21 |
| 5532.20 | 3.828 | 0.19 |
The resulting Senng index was 1.334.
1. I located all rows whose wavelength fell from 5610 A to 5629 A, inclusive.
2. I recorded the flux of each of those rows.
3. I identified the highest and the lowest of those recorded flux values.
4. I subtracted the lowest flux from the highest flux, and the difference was 0.38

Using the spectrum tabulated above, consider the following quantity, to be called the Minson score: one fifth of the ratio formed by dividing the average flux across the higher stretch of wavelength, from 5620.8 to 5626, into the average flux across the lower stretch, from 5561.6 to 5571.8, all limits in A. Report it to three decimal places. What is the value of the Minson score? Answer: 0.201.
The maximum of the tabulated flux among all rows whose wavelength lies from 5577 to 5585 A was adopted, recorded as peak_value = 3.999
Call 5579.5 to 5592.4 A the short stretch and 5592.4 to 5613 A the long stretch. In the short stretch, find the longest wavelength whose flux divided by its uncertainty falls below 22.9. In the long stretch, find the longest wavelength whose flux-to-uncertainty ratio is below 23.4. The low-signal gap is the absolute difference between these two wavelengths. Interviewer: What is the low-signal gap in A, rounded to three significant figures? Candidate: 20.6 A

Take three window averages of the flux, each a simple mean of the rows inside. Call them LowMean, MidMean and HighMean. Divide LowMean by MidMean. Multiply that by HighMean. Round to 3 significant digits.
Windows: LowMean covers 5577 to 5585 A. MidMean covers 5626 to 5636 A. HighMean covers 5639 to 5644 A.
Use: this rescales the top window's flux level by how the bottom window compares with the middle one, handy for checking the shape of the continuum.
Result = 3.86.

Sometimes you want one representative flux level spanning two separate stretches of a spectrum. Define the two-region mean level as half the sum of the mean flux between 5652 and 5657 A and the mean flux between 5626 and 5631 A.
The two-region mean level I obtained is 3.86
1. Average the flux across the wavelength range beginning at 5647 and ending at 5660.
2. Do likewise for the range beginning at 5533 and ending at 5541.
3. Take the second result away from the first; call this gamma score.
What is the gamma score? -0.10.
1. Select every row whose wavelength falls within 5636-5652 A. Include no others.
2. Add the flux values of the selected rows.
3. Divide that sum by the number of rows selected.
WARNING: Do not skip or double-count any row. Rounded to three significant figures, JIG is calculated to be 3.89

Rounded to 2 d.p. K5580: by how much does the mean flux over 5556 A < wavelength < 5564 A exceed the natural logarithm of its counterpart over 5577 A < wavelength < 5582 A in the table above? 2.51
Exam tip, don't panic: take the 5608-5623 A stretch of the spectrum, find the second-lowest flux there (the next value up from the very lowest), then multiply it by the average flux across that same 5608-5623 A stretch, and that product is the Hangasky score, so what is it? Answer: 14.8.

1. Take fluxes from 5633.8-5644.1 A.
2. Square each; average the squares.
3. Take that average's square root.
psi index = 3.93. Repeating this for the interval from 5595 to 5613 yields 3.87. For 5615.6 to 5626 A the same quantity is 3.80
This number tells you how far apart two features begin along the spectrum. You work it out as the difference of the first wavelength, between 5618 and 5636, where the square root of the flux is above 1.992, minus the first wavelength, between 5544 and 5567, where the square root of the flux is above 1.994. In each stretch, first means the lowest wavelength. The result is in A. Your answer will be 77.1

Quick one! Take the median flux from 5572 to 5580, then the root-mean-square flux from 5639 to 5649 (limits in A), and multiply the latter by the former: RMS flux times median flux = 14.6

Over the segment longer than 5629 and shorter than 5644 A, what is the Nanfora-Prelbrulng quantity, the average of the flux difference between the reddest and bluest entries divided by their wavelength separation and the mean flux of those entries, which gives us 1.98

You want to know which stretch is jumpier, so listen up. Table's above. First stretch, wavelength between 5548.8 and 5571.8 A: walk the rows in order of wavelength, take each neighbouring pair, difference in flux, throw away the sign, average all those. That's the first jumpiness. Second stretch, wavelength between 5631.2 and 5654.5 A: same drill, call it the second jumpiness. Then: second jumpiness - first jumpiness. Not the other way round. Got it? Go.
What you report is -0.096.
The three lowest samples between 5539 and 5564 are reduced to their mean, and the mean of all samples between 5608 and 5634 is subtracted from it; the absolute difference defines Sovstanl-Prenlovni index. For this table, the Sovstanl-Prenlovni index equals 0.227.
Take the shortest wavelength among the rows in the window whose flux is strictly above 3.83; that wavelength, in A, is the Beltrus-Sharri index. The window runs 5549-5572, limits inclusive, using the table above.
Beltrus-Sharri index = 5550.06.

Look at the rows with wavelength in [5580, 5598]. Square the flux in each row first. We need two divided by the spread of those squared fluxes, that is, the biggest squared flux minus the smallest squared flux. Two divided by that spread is 0.41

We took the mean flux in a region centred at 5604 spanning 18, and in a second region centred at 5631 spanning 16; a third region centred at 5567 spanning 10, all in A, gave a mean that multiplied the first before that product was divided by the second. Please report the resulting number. 3.88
